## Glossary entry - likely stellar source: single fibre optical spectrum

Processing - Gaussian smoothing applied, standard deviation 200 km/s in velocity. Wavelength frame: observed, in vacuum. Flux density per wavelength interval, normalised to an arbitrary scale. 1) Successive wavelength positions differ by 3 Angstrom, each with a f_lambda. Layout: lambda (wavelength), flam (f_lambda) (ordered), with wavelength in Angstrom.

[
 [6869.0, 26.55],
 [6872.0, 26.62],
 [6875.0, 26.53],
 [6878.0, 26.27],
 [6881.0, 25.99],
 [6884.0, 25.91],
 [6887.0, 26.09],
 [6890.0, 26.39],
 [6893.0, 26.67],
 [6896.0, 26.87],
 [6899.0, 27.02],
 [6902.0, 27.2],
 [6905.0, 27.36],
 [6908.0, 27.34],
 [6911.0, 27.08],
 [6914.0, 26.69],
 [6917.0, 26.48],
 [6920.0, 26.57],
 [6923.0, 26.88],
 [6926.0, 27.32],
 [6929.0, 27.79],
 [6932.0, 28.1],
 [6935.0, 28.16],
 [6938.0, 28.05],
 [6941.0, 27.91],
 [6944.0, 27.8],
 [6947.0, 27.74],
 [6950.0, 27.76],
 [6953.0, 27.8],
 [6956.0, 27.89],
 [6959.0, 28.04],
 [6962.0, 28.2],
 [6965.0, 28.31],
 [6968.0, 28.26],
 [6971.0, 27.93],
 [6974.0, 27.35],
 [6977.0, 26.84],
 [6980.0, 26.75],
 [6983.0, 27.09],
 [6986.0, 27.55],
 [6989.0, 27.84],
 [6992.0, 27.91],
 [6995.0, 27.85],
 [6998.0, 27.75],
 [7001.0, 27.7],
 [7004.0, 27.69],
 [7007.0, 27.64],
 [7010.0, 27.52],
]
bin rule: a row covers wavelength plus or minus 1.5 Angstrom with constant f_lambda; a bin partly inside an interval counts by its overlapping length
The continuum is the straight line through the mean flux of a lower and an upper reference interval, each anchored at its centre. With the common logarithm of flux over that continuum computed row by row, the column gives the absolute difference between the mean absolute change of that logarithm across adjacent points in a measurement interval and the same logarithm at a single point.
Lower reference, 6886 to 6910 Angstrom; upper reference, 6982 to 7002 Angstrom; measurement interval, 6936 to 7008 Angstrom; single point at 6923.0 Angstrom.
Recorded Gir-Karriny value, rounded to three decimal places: 0.006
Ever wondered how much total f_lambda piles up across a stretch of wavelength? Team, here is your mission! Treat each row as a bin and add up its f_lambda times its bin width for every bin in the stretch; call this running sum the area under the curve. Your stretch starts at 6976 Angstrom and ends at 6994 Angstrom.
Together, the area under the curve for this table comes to 492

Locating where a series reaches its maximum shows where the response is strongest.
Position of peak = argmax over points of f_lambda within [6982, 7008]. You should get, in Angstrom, 6992.0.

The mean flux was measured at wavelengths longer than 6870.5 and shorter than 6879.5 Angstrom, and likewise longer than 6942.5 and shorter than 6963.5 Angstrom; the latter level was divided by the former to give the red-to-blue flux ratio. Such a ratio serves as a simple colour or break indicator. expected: 1.05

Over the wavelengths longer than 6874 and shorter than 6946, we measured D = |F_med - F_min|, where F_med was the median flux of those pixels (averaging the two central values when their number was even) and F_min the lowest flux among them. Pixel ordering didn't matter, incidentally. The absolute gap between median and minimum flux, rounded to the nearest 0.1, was 1.0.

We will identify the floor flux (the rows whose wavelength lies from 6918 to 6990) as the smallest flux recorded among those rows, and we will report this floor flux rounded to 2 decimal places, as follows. 26.57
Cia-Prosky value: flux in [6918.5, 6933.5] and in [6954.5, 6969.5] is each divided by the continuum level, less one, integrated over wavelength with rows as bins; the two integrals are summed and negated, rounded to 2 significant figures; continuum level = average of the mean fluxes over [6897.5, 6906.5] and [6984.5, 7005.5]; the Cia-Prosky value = -0.29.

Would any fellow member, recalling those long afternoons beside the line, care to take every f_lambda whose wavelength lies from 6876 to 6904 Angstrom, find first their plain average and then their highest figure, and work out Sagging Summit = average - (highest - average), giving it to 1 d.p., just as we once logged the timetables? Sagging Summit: 25.8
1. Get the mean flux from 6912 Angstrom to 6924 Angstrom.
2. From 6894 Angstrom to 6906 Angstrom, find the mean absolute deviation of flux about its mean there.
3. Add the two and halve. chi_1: 13.4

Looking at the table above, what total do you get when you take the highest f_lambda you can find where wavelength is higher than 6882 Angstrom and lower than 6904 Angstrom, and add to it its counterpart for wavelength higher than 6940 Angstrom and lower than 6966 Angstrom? 55.5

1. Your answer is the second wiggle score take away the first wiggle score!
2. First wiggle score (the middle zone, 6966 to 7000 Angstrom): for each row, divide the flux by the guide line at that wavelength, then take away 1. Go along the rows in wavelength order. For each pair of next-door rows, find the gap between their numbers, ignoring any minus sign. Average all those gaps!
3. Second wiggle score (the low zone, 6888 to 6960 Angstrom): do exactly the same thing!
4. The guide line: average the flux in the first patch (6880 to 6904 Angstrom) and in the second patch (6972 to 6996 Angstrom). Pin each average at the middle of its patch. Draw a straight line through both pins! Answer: -0.0040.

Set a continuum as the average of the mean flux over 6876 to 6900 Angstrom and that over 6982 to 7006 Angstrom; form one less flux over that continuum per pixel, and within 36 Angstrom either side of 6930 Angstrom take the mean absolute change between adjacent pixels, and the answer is 0.0065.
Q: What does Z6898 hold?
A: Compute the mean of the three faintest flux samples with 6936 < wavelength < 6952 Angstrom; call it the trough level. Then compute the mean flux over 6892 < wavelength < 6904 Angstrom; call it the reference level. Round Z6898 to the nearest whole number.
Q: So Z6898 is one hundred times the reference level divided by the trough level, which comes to 97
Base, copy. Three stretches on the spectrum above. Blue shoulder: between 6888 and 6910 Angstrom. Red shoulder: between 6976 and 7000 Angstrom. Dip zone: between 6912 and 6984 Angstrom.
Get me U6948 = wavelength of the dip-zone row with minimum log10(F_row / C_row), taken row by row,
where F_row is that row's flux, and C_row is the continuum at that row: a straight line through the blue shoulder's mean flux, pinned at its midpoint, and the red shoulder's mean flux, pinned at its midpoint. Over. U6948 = 6980.0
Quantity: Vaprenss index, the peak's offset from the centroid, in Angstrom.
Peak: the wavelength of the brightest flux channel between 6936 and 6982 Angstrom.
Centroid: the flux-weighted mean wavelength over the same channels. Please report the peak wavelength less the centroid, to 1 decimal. 6.1 Angstrom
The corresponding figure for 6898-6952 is 10.3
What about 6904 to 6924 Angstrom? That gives -8.9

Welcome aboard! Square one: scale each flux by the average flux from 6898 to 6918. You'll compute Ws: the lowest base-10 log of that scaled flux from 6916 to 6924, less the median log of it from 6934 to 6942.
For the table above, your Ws -0.025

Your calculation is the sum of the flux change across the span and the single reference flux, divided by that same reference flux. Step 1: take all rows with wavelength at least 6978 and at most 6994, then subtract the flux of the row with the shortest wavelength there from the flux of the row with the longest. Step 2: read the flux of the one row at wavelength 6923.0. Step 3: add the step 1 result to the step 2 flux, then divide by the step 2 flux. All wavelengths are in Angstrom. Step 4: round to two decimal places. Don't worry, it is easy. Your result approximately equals 1.04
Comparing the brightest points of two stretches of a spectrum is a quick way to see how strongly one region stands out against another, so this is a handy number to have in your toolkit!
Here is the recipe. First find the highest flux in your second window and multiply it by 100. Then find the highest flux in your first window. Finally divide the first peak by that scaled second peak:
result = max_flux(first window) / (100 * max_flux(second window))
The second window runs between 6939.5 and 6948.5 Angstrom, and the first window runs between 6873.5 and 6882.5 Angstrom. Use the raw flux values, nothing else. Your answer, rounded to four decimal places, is 0.0095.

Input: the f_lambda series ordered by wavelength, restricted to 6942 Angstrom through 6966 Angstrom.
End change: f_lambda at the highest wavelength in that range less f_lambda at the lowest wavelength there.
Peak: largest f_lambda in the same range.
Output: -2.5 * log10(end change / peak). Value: 4.4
